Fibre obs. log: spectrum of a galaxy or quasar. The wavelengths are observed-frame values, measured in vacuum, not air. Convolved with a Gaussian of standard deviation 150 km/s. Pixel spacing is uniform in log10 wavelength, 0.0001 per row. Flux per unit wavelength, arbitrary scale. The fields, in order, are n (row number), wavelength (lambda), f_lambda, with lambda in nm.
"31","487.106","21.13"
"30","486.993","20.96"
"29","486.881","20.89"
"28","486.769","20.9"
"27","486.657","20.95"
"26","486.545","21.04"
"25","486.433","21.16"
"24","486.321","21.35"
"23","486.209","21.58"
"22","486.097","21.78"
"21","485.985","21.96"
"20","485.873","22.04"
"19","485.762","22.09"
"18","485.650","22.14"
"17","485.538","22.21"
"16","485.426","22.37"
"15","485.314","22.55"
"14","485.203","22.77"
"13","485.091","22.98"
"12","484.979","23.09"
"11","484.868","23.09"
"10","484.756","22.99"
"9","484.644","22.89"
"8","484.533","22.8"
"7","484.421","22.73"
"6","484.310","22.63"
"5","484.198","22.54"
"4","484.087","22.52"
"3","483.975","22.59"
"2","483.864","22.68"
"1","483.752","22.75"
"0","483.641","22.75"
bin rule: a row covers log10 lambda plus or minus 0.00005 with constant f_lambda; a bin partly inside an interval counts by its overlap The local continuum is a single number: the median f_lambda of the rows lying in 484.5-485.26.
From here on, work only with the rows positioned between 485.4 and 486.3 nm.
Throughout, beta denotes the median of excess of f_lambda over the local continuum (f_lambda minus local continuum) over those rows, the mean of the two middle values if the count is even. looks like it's -0.9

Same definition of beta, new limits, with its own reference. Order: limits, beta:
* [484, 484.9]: -0.2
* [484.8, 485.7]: -0.3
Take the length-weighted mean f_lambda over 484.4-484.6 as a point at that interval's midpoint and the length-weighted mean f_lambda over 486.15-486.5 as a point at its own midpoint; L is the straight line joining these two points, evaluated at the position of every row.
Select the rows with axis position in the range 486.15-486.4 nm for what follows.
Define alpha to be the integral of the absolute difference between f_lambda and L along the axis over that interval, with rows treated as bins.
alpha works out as 0.019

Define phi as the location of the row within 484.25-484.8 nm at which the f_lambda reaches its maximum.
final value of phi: 484.756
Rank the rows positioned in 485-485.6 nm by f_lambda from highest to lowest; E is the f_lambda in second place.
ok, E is 22.77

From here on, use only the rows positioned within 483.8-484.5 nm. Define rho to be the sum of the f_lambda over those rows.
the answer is 136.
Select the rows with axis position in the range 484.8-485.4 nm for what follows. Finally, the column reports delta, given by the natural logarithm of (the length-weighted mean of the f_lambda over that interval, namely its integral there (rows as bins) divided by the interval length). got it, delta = 3.130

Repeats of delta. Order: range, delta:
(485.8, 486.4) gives 3.080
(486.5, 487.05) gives 3.041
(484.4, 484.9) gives 3.130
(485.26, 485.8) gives 3.102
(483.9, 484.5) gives 3.118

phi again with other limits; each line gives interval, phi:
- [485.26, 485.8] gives 485.314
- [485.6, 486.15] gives 485.650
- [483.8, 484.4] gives 483.864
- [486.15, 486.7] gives 486.209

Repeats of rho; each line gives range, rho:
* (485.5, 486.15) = 132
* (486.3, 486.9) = 126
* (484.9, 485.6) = 136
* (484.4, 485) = 138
